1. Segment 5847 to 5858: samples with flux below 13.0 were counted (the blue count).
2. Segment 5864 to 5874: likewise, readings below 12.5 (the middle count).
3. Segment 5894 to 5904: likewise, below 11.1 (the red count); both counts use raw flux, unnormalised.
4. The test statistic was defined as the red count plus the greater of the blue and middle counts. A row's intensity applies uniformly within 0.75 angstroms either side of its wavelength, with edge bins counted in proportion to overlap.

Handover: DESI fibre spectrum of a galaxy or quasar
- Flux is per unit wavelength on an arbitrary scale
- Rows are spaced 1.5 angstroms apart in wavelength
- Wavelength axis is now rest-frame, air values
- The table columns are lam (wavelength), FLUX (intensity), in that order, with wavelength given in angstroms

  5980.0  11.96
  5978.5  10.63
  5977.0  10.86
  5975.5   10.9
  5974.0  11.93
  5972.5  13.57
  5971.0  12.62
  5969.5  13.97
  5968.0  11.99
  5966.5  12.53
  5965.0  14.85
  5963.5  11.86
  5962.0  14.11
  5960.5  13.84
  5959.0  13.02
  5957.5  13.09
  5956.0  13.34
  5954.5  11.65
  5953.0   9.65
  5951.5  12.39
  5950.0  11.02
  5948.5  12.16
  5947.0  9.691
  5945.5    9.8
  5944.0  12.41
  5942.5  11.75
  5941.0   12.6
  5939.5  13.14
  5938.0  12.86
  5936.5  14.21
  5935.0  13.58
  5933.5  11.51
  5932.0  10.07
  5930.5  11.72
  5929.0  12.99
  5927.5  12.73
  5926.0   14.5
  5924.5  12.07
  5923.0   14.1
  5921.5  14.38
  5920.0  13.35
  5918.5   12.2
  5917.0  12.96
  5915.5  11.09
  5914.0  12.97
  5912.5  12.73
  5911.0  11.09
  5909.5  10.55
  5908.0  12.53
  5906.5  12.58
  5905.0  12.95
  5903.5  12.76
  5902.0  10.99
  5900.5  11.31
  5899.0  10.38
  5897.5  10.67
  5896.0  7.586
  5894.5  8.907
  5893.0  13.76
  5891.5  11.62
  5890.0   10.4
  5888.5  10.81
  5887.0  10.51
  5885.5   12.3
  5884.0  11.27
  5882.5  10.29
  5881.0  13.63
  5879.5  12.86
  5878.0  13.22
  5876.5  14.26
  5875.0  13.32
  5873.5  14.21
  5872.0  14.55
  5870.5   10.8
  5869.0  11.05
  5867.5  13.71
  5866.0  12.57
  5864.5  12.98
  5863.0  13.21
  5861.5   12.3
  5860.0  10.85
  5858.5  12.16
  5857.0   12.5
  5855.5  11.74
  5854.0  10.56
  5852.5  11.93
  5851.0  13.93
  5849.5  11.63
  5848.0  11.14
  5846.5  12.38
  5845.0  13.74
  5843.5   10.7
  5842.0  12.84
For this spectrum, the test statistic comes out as 11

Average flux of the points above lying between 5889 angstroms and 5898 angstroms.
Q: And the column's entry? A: 10.5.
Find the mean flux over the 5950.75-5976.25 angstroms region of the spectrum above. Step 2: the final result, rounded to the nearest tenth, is 12.7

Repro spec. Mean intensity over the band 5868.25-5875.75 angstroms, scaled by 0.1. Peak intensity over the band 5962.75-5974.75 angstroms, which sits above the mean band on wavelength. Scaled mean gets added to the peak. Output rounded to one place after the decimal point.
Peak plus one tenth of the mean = 16.1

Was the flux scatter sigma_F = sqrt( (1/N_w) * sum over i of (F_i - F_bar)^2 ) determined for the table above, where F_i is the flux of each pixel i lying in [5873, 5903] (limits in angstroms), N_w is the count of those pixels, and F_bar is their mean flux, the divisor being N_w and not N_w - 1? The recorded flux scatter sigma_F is 1.8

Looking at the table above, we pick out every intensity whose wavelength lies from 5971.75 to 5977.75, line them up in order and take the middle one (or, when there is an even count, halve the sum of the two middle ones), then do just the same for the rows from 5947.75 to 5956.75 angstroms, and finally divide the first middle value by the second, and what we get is 0.96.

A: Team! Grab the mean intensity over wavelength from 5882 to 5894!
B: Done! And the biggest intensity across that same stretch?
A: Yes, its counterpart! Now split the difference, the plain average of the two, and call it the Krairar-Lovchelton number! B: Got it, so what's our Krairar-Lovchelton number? 12.6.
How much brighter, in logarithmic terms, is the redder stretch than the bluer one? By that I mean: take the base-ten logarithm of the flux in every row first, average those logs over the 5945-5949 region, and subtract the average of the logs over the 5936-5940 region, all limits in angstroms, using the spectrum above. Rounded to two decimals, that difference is -0.11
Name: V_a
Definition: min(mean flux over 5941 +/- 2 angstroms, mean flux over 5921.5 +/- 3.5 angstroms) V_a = 12.50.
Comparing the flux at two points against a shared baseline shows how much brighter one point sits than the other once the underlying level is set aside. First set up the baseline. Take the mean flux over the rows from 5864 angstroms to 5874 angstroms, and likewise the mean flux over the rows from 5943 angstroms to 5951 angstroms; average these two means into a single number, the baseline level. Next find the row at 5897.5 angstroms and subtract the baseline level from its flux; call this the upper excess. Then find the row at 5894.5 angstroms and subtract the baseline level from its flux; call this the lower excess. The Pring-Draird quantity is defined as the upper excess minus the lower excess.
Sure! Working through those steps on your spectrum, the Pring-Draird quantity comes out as 1.8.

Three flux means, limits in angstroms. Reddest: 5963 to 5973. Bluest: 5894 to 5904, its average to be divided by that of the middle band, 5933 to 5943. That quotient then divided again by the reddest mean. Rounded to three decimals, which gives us 0.062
